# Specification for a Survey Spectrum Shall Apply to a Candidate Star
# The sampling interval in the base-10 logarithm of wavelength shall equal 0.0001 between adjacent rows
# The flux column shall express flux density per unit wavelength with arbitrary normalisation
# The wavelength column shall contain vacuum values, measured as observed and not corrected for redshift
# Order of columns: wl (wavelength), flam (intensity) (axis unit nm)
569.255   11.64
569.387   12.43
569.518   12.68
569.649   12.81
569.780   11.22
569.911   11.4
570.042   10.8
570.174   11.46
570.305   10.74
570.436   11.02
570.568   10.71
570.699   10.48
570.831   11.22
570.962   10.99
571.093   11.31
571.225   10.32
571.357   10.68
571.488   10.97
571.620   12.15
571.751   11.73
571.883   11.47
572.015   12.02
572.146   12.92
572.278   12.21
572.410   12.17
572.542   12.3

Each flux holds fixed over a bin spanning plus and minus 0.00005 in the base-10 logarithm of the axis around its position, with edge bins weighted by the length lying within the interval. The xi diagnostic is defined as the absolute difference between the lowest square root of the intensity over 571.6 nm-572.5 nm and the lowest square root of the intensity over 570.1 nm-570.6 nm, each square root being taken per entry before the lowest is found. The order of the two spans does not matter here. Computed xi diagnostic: 0.114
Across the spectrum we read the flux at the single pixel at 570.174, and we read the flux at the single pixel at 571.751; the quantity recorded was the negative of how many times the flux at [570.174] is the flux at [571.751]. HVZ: -0.977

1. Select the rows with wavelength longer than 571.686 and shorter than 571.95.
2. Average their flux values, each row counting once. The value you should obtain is 11.6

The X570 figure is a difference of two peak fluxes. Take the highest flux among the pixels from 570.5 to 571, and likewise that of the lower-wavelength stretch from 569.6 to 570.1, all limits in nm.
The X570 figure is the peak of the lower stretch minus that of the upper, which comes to 1.6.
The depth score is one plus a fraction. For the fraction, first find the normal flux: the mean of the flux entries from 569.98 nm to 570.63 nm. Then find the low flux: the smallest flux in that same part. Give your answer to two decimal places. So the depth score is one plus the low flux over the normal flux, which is 1.98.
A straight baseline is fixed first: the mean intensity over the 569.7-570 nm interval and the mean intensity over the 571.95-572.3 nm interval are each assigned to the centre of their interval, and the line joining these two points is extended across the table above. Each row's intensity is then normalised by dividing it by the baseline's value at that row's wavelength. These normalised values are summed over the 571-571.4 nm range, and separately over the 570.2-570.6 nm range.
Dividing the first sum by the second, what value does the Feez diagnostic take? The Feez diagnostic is 0.96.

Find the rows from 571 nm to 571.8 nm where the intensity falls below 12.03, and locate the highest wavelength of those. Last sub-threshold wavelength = 571.751 nm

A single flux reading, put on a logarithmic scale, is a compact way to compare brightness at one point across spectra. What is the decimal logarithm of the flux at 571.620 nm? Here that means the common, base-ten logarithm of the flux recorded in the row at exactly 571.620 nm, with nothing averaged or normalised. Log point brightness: 1.08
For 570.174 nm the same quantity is 1.06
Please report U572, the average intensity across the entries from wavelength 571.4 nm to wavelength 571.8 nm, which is 11.6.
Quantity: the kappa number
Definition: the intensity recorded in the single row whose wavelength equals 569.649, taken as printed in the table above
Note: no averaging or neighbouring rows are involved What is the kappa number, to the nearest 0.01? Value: 12.81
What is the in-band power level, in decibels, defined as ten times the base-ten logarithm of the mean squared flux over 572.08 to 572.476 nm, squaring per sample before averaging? 21.9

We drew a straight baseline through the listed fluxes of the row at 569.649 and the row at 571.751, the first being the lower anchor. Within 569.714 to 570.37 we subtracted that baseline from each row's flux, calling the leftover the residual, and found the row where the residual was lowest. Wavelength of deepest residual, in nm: 570.042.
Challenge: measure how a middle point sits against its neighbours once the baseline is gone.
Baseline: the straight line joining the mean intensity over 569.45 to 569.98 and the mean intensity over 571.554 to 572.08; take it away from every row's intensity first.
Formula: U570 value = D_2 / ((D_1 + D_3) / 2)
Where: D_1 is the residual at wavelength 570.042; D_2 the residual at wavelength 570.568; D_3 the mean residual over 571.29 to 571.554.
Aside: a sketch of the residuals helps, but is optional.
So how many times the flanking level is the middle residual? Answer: 1.1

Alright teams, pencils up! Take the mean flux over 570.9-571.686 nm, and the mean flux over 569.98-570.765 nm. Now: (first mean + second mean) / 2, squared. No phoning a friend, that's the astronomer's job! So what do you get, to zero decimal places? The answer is 120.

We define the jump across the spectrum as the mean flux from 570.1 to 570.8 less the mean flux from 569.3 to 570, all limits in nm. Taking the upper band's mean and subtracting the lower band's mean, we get -1.2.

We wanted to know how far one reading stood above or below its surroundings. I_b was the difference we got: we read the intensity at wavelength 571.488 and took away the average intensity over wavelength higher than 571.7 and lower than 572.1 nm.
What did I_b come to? -0.8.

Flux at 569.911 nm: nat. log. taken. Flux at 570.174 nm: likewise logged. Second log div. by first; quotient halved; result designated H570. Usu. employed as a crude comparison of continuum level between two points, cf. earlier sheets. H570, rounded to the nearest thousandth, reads 0.501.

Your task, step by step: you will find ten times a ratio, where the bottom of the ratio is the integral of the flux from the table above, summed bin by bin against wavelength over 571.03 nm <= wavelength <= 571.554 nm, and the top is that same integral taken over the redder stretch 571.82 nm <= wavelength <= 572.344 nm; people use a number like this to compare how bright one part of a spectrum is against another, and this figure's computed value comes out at 11.25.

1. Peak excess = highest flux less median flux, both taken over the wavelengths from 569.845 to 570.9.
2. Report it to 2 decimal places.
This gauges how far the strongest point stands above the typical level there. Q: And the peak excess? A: 0.55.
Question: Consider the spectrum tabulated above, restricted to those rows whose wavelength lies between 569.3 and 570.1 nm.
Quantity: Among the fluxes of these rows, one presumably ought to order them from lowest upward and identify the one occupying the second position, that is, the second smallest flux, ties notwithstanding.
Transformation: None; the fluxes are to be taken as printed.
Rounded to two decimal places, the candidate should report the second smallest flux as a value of 11.22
